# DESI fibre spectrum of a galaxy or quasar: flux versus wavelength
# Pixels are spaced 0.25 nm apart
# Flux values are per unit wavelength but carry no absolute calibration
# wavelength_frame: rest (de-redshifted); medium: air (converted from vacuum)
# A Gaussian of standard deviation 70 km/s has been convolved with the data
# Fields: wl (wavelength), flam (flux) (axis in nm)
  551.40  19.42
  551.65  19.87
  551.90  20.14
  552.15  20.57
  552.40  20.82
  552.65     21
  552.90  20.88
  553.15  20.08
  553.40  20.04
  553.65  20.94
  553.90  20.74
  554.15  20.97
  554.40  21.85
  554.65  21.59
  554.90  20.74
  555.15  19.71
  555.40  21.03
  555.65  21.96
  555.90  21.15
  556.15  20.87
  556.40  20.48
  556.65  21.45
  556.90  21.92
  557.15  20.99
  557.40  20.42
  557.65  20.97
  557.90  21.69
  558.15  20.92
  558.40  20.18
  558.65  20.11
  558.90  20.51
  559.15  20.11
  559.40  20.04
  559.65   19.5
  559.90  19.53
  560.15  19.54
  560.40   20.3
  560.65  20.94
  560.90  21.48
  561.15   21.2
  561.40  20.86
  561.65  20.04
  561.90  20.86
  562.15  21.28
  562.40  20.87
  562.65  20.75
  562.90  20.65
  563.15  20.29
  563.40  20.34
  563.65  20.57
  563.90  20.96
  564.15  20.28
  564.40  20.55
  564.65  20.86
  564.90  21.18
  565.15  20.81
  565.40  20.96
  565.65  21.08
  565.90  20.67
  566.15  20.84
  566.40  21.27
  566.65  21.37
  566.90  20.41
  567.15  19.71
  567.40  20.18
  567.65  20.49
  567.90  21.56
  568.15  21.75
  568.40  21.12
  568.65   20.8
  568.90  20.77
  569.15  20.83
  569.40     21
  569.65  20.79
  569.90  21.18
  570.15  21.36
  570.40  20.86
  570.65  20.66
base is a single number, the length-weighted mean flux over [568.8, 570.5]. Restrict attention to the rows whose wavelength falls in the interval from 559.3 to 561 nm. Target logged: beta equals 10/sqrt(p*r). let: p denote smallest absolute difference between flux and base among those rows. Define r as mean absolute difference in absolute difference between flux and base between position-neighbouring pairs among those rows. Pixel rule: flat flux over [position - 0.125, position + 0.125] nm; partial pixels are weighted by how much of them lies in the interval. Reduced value 84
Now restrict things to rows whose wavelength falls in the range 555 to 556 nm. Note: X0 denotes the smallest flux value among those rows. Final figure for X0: 19.71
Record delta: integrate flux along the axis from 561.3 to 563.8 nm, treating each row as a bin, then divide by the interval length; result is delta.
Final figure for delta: 20.7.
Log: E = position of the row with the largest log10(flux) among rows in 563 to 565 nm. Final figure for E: 564.90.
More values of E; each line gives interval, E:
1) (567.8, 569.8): 568.15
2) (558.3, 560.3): 558.90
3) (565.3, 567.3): 566.65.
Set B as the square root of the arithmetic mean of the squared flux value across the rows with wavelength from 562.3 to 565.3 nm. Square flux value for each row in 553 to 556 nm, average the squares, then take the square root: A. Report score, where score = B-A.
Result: -0.2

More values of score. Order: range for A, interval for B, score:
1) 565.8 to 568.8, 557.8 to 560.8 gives -0.6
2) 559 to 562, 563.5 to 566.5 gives 0.5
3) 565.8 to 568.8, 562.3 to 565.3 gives -0.2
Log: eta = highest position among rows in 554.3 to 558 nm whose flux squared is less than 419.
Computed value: 557.40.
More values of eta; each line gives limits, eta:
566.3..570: 567.40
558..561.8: 561.65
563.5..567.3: 567.15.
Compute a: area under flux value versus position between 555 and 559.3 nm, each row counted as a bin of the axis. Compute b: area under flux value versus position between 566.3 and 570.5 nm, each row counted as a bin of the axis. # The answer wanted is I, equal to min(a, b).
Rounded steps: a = 90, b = 87.8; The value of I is 87.8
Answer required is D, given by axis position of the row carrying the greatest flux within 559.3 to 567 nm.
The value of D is 560.90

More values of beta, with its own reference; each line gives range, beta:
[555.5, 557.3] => 120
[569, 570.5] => 162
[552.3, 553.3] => 109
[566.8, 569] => 47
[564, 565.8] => 208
